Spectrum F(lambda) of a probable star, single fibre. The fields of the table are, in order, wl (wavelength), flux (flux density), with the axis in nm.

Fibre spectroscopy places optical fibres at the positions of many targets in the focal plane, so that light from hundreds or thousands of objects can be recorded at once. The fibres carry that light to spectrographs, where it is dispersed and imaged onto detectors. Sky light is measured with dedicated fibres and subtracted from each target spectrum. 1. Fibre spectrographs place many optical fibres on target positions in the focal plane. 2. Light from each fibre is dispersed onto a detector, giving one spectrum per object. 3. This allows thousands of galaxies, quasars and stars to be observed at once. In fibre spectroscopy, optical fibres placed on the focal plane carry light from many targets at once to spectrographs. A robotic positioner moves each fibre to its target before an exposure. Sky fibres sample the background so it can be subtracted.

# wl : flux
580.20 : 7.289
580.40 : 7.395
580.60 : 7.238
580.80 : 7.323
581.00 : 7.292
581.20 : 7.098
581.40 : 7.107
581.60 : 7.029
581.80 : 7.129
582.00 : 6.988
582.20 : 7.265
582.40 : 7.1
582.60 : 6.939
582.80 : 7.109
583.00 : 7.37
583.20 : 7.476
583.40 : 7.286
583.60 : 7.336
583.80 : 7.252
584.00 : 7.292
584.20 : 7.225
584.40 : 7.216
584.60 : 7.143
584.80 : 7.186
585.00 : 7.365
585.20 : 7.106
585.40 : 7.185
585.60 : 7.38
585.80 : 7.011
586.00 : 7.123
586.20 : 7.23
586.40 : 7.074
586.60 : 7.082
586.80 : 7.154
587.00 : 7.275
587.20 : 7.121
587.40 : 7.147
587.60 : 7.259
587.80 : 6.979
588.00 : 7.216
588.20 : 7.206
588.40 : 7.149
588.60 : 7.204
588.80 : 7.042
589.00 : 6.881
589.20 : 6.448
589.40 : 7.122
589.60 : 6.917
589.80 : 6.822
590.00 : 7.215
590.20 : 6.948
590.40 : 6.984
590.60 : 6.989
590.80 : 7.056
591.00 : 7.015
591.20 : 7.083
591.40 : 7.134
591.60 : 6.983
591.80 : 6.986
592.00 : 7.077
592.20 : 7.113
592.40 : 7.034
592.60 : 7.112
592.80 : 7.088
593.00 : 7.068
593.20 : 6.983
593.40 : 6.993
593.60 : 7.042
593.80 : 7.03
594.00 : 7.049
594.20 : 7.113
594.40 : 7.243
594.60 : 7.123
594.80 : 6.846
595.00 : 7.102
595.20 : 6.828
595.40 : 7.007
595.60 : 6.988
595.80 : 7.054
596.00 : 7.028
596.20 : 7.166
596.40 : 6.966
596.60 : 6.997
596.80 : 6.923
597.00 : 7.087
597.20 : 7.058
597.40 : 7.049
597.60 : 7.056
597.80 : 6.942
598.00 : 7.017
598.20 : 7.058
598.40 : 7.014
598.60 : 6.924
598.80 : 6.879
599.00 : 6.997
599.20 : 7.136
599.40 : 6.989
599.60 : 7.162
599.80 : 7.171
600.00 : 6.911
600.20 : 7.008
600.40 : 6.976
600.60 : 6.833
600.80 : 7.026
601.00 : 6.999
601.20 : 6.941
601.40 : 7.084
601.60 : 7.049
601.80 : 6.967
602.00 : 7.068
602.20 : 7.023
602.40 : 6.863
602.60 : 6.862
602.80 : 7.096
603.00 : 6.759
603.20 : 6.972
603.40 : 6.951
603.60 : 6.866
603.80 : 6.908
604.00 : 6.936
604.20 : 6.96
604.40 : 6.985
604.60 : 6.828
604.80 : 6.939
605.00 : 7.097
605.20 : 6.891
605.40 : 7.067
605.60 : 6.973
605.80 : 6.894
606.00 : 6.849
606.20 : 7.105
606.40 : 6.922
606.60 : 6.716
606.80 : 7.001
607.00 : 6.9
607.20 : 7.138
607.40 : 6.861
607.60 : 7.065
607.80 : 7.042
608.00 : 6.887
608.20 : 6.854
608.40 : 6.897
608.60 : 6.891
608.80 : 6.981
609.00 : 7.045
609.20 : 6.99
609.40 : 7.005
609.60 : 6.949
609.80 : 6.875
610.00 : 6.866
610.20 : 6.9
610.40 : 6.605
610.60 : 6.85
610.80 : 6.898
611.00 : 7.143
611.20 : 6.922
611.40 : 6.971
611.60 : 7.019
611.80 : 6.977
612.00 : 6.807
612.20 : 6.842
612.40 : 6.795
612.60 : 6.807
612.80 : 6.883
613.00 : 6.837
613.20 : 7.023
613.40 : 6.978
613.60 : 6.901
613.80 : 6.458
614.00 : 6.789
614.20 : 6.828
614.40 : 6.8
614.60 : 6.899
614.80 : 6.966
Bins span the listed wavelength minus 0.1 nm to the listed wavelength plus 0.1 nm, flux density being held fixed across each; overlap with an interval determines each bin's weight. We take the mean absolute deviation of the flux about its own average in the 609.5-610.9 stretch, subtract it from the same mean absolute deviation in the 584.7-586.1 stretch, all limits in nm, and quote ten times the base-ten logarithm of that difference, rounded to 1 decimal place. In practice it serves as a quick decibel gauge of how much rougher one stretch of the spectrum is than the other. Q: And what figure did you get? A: -14.9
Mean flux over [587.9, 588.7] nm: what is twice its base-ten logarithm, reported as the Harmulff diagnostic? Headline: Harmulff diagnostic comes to 1.71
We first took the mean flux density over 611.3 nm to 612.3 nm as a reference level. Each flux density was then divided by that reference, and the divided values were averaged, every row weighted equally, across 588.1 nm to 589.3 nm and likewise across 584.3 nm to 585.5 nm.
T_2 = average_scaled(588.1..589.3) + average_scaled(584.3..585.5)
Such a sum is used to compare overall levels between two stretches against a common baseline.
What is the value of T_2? 2.05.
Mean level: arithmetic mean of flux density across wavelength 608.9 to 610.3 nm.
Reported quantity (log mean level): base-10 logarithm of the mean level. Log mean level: 0.8418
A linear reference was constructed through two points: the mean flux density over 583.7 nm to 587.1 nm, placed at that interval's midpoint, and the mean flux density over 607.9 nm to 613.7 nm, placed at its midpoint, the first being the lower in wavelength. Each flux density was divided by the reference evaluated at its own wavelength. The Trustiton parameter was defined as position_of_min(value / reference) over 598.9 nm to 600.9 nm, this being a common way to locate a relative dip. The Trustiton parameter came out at 600.60 nm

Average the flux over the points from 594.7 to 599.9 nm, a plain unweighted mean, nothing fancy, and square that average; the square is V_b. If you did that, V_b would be 49.2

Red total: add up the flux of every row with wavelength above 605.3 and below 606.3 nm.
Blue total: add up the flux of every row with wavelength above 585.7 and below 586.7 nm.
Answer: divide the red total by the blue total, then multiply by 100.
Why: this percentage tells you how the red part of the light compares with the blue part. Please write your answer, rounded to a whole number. 98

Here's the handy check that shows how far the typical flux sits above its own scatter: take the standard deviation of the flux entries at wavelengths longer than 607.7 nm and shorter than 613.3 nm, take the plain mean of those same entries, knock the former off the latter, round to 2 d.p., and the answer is 6.81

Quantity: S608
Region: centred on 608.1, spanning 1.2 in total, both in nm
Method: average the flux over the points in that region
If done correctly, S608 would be 6.939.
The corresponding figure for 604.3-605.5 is 6.968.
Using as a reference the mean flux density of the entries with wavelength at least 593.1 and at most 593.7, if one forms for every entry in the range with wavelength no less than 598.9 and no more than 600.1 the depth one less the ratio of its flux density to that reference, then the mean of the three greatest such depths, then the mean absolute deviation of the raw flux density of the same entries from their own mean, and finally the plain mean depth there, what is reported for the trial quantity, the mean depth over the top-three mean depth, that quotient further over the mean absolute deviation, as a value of -14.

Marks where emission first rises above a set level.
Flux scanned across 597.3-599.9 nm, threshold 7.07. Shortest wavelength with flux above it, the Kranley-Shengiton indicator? 599.20 nm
